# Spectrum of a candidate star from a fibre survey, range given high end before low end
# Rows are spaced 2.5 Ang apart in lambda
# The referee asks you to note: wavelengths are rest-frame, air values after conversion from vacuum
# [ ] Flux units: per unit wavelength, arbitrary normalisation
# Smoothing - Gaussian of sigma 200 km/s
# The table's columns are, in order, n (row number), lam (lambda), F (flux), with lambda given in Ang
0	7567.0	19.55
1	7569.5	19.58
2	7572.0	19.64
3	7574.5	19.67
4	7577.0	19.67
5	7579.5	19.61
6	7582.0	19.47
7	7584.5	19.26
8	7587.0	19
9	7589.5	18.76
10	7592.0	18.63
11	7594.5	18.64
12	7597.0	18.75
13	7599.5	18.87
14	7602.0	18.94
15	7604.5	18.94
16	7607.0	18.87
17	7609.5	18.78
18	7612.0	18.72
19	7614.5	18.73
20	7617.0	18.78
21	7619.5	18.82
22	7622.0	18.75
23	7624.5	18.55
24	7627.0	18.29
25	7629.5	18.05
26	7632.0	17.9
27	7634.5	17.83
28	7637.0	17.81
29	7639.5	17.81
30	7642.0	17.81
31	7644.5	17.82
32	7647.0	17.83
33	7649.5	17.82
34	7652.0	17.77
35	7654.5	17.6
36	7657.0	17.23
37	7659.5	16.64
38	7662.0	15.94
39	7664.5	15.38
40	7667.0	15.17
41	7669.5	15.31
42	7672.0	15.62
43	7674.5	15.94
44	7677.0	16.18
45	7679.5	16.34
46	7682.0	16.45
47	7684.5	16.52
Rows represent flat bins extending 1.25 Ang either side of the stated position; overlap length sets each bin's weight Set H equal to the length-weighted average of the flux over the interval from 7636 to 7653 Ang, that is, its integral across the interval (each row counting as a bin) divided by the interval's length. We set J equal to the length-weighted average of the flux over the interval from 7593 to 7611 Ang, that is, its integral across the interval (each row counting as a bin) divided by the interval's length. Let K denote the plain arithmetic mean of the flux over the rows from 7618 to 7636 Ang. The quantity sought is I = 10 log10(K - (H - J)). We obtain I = 12.9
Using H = 17.8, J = 18.8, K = 18.3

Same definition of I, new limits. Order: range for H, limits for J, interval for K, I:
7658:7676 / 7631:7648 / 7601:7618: 13.2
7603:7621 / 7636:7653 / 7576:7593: 12.6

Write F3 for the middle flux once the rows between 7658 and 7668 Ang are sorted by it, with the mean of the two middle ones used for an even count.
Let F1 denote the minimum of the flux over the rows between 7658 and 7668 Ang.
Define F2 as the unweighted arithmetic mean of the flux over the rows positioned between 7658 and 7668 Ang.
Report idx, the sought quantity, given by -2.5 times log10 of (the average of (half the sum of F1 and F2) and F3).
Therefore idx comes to -2.98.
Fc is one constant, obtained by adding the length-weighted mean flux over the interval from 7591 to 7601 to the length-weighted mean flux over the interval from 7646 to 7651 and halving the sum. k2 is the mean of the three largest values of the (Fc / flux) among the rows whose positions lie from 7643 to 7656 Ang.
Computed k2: 1.03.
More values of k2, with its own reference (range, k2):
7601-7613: 0.97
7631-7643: 1.03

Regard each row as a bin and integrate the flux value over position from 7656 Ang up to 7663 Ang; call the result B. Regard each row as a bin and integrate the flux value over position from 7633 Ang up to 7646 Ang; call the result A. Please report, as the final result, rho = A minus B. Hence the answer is 115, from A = 232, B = 116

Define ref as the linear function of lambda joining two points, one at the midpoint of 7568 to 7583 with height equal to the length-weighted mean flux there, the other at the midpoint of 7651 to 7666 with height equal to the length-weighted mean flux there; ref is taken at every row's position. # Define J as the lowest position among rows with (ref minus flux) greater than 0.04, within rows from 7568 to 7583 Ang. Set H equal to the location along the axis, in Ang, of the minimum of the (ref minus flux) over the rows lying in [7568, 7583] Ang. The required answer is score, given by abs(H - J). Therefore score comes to 10.0 Ang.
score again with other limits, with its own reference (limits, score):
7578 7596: 7.5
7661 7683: 20.0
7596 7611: 10.0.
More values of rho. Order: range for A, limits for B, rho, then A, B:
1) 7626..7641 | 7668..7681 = 63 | 269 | 206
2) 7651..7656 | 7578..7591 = -162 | 88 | 250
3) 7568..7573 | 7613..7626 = -145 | 98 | 243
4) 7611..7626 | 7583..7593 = 91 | 281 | 189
